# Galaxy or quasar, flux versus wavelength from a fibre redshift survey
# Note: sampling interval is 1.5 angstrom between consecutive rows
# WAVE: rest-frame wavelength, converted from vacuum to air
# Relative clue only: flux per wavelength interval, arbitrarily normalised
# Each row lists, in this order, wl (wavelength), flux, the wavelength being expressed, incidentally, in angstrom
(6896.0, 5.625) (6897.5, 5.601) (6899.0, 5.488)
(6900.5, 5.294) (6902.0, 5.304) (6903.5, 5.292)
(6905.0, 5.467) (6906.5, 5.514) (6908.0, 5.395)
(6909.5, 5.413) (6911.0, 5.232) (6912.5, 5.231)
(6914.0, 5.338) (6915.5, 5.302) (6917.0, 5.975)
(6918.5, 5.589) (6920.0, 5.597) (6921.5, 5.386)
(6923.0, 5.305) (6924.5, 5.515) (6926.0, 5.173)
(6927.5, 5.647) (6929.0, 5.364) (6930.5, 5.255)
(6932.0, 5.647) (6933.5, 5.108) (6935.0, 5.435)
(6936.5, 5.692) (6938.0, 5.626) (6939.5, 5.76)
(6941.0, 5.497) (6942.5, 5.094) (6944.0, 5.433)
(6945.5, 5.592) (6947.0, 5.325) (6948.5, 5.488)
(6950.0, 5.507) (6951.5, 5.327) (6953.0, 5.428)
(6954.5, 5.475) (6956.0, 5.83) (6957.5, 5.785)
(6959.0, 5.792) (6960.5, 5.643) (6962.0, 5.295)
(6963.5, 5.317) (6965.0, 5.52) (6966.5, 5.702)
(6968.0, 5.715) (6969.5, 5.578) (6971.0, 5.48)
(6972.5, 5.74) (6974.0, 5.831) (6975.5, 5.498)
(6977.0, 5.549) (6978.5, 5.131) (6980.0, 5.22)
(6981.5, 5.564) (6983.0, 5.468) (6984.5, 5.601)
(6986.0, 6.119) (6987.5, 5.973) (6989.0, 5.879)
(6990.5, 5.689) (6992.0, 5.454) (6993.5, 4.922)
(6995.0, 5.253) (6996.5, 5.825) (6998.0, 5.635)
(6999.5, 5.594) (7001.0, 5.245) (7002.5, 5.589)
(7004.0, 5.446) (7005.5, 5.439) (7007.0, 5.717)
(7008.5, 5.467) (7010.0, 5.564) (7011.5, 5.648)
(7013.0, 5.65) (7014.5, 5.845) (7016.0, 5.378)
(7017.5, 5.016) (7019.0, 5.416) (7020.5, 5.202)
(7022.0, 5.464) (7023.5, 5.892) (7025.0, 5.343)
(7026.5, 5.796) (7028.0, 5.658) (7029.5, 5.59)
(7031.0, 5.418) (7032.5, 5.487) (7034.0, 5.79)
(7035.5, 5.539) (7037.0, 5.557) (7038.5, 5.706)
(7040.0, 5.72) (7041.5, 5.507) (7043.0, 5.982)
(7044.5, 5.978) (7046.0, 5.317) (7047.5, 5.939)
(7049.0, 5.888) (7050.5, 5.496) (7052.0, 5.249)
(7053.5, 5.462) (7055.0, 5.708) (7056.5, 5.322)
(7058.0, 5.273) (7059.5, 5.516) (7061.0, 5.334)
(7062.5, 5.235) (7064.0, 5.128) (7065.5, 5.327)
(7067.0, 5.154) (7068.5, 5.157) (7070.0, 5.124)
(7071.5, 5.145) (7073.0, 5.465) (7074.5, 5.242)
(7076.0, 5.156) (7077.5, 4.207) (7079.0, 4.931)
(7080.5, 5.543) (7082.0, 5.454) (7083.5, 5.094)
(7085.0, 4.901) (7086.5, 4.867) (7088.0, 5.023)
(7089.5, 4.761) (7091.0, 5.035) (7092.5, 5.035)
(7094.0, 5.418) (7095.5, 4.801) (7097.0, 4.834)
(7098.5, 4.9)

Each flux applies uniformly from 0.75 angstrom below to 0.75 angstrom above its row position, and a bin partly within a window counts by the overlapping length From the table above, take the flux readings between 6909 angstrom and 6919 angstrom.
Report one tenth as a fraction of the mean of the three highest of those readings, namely 0.0177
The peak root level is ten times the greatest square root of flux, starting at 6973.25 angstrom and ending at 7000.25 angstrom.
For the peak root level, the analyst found 24.7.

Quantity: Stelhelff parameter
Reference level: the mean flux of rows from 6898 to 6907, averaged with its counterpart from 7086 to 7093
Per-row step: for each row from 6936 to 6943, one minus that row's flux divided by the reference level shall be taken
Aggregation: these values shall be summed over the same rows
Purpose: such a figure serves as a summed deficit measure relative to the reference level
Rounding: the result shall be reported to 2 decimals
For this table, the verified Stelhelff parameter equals -0.35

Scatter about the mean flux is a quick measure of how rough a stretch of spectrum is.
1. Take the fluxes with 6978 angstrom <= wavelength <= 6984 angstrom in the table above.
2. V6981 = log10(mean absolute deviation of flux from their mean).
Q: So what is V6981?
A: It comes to -0.77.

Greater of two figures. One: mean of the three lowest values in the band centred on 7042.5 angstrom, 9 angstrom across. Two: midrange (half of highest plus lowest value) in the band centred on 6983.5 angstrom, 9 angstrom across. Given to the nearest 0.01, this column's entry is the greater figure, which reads 5.67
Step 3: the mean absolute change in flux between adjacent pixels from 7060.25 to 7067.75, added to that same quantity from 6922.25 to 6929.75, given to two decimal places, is 0.47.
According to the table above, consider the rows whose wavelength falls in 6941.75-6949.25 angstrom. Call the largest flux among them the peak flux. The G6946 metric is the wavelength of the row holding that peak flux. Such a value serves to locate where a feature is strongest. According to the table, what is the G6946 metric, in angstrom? 6945.5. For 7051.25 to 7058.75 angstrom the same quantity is 7055.0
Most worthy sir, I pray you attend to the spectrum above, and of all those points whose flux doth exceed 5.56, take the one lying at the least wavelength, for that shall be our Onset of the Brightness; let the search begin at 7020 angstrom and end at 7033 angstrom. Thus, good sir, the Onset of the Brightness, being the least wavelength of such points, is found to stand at 7023.5 angstrom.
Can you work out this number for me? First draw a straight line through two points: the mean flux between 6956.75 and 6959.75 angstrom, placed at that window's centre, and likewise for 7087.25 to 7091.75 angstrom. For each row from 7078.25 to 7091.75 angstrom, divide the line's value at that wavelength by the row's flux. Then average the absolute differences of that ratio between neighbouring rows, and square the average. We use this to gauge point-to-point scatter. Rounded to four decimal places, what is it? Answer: 0.0022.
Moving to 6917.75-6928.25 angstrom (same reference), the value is 0.0021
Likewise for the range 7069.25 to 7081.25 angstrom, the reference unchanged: 0.0080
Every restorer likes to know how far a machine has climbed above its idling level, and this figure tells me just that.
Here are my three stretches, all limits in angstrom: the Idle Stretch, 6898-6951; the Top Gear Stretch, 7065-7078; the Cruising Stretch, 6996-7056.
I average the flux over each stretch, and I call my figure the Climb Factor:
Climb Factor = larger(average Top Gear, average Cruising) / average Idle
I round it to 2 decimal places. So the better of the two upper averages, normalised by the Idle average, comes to 1.03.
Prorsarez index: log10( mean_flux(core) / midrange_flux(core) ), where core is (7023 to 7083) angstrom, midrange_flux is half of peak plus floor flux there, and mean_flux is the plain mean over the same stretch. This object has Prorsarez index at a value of 0.029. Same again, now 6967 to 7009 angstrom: 0.003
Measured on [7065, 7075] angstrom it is -0.005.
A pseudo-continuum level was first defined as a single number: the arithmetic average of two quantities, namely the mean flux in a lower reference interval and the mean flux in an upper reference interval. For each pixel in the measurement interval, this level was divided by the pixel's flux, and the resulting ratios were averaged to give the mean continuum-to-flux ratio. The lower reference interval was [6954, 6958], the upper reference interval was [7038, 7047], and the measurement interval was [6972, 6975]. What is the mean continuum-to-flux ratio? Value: 0.99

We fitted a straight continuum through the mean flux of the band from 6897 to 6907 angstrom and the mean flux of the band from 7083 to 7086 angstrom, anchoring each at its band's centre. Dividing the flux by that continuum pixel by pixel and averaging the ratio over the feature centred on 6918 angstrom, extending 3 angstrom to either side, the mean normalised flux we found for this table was 1.04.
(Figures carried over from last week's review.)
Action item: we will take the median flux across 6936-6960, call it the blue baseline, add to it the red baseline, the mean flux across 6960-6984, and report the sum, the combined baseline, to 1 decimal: 11.0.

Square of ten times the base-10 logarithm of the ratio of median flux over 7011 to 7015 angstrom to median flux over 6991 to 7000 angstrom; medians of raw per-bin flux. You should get 0.010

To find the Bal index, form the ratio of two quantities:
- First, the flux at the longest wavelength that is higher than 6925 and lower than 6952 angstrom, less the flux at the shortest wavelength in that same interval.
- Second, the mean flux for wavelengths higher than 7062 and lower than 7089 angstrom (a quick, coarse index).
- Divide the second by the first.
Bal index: 33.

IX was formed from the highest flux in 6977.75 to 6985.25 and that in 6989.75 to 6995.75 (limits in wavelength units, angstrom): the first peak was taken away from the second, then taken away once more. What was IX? -5.51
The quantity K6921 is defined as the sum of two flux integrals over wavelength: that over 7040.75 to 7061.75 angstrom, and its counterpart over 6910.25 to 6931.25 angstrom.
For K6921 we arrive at 231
